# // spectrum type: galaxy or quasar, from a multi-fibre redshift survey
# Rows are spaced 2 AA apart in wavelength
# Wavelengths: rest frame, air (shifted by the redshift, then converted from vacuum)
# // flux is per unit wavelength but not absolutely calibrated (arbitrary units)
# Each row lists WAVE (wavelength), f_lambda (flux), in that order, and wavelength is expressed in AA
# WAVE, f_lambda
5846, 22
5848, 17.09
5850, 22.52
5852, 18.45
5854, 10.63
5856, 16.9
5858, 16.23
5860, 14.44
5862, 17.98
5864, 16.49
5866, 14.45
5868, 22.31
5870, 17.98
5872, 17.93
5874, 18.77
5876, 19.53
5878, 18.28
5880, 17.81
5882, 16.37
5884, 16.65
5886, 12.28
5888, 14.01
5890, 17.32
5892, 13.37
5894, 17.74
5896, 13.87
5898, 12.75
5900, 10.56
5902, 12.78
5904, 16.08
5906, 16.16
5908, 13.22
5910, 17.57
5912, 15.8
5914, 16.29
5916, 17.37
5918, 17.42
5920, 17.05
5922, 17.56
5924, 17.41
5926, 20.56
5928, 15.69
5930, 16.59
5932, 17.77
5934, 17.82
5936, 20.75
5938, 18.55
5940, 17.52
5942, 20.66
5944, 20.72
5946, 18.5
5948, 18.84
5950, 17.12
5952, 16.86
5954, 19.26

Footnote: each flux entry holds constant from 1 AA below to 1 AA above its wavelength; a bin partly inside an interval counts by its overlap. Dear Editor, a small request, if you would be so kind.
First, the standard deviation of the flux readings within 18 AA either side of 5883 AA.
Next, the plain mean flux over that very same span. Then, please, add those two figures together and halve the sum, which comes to 9.6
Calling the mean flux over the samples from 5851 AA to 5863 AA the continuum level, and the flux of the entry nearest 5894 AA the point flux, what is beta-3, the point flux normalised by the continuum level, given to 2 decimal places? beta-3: 1.12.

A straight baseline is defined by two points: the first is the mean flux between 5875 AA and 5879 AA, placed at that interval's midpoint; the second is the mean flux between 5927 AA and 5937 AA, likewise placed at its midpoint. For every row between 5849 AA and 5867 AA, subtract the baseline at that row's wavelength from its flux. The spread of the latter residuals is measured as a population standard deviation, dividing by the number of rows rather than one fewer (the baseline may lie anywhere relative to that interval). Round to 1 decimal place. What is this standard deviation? 3.0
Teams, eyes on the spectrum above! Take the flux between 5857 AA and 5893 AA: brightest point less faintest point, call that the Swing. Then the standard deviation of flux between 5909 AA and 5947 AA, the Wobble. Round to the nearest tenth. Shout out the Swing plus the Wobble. 11.6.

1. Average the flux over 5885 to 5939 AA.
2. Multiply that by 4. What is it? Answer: 64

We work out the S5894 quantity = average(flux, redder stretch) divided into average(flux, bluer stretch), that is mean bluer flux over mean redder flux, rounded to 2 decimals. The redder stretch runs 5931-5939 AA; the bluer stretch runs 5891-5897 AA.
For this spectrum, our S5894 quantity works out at 0.80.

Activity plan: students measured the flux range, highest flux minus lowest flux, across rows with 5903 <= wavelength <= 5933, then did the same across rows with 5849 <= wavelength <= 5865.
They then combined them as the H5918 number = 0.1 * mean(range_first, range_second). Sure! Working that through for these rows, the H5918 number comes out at 1.0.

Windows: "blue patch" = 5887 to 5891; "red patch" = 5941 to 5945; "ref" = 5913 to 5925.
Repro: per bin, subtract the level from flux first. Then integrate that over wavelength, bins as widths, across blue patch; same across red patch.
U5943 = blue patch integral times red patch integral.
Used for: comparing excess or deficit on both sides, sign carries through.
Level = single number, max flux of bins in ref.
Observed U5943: -95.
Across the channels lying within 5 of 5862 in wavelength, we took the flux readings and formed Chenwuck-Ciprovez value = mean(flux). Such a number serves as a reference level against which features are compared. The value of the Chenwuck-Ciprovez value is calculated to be 15.9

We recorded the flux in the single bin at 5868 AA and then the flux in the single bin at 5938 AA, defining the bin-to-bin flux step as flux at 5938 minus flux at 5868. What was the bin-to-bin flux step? -3.8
